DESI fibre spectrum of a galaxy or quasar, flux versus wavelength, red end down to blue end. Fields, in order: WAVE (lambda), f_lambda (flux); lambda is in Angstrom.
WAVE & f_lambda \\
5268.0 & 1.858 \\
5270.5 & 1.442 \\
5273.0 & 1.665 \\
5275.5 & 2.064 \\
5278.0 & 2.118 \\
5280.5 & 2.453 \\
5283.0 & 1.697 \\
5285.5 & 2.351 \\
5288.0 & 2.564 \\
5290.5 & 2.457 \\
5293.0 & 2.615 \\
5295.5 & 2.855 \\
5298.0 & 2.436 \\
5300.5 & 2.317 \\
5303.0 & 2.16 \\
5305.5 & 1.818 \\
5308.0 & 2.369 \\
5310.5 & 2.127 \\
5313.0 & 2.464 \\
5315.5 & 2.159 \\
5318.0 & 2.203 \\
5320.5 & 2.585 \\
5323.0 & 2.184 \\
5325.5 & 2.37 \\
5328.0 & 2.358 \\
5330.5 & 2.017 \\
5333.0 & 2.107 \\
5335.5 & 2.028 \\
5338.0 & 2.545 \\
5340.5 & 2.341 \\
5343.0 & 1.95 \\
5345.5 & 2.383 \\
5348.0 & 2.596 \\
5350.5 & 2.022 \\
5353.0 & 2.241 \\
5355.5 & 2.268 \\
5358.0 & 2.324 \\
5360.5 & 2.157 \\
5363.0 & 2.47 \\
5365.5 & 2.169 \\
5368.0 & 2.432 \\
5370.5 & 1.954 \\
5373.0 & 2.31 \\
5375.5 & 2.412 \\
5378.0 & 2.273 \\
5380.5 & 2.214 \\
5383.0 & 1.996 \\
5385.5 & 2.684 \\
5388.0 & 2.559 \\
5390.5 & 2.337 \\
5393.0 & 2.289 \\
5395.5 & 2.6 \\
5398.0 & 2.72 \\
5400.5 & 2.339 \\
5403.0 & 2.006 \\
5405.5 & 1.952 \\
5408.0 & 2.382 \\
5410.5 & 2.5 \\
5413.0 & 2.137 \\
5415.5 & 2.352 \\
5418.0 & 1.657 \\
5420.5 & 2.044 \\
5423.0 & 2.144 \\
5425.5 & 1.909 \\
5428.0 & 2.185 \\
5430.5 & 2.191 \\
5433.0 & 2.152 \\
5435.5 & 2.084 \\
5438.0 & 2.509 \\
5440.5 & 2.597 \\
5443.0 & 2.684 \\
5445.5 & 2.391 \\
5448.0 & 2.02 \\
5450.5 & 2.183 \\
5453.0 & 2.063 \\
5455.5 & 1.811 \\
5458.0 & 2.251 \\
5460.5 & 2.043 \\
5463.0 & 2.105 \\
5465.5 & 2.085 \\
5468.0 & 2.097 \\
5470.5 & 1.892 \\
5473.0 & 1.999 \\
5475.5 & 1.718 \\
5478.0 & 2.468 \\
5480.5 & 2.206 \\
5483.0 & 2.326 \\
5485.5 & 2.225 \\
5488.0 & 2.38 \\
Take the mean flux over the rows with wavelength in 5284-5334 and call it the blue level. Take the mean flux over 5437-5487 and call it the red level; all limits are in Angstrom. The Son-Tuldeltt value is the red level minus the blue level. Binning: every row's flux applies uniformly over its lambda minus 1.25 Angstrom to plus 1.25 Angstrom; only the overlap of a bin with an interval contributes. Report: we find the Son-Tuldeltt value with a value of -0.14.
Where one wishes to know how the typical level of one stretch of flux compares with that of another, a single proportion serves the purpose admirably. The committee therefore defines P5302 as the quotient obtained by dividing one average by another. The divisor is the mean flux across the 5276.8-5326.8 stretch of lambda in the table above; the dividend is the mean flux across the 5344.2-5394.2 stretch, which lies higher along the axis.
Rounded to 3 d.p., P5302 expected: 0.995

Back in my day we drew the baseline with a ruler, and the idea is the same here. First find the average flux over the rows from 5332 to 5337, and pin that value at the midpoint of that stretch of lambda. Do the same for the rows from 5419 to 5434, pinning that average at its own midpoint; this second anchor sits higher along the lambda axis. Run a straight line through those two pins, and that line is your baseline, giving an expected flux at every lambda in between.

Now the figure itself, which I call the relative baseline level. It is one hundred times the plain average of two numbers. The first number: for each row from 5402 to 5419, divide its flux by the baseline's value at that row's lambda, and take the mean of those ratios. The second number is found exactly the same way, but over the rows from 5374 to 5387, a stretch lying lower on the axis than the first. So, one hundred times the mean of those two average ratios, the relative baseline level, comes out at 107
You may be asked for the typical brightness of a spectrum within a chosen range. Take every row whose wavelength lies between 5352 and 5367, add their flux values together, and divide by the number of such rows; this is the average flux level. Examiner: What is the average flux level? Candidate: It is 2.27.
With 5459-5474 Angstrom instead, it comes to 2.04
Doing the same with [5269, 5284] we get 1.91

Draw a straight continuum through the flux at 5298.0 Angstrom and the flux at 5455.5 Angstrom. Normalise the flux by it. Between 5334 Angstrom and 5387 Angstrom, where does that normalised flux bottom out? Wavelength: 5343.0 Angstrom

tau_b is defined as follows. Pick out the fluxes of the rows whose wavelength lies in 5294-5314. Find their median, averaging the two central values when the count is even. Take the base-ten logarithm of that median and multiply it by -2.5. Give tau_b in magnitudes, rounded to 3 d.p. -0.924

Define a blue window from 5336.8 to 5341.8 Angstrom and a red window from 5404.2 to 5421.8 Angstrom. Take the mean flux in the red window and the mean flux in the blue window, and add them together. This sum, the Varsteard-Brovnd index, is 4.6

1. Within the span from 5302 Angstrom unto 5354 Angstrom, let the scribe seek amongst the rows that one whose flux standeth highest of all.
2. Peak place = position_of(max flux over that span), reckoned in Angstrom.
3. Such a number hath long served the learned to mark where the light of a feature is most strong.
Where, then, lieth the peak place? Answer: 5348.0 Angstrom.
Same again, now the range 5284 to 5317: 5295.5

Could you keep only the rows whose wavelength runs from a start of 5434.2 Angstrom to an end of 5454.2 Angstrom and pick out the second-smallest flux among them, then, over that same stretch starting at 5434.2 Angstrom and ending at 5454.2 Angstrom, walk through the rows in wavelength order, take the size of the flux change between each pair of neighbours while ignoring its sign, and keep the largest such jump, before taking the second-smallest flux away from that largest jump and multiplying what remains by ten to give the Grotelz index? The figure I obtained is -16.4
